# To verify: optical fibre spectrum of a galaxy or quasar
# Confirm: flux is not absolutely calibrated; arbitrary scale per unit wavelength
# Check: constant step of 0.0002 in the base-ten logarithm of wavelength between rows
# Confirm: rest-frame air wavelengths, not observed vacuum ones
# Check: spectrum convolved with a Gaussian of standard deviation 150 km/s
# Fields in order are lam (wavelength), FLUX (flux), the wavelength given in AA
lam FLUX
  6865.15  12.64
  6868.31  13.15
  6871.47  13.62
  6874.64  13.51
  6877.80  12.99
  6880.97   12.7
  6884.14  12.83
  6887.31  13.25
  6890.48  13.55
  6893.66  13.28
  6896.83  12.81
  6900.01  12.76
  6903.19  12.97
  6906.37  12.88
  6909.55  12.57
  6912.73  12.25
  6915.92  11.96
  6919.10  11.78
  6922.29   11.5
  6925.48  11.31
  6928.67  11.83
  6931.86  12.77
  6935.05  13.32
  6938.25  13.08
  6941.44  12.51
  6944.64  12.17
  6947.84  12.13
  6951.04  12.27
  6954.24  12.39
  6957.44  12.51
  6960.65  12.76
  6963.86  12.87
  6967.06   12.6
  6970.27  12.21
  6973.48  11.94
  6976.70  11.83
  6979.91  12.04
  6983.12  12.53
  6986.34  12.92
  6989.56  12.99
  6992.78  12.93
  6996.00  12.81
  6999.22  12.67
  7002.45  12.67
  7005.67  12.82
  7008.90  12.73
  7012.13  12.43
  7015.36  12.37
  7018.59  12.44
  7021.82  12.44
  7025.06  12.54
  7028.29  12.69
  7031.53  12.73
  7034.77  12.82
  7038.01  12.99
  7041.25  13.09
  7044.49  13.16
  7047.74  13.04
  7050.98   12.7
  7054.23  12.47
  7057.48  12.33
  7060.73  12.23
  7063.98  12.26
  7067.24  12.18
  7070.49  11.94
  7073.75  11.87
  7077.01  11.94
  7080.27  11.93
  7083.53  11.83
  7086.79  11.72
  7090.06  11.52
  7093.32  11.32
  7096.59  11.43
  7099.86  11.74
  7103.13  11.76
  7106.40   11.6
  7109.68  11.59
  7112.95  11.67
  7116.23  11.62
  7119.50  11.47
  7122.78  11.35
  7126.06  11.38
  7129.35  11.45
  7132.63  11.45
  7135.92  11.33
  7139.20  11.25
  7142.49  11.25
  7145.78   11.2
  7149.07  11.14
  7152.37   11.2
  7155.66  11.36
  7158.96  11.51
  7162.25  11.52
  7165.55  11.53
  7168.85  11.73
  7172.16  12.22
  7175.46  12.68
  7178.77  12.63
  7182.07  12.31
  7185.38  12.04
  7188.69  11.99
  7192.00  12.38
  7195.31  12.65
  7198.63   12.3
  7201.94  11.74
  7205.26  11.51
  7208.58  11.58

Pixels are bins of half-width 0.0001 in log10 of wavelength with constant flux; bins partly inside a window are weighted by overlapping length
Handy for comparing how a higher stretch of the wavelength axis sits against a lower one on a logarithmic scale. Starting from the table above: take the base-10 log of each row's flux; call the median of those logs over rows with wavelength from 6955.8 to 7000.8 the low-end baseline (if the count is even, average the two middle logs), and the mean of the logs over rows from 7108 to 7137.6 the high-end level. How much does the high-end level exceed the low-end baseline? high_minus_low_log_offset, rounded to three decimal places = -0.042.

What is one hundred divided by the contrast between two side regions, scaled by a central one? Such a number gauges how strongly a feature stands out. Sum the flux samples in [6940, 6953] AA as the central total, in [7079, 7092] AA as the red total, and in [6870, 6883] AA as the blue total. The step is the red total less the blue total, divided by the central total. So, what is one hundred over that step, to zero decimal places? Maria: -843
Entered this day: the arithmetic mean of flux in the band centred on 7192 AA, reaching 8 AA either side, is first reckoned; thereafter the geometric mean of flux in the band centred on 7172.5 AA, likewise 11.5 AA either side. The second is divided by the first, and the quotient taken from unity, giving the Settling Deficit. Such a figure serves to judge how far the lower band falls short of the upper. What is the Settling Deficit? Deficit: 0.02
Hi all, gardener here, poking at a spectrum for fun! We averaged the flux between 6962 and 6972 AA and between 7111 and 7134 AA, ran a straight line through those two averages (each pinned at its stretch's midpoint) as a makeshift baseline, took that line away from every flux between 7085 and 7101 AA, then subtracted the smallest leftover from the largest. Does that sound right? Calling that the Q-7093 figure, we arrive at 0.47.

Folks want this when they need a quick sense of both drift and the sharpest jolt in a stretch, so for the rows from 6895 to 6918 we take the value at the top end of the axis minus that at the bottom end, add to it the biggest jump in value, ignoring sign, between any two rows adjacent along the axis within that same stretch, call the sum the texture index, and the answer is -0.5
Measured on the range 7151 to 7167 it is 0.5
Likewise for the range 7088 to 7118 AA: 0.4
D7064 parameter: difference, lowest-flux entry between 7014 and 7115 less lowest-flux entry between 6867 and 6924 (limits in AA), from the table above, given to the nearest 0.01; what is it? -0.18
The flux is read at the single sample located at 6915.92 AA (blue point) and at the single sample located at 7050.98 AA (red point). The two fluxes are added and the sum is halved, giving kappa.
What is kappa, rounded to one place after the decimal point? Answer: 12.3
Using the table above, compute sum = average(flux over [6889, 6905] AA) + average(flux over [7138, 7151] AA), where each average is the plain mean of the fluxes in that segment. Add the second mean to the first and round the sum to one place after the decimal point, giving 24.3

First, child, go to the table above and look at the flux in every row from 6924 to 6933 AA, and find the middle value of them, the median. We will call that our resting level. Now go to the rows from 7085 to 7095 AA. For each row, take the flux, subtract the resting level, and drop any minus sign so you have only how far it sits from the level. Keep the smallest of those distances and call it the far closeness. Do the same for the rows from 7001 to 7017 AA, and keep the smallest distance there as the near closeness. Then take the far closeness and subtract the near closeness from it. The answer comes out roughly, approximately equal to -0.4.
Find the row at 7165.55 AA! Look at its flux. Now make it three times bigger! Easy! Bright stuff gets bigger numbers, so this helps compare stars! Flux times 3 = 34.6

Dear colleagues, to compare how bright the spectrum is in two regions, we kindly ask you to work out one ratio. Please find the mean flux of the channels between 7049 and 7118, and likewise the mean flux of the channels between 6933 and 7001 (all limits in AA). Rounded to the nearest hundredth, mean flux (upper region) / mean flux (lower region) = 0.95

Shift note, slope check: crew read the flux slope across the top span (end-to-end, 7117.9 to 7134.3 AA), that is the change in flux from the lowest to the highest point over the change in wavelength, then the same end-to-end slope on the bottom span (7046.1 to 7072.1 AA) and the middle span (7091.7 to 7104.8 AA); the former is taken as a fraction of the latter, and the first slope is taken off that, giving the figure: -1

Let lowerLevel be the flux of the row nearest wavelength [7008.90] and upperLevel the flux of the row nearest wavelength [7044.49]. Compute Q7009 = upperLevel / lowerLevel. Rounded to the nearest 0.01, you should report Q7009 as 1.03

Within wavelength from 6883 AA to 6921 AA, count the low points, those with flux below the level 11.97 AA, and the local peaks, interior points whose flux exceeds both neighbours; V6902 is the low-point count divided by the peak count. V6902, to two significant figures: 1.0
